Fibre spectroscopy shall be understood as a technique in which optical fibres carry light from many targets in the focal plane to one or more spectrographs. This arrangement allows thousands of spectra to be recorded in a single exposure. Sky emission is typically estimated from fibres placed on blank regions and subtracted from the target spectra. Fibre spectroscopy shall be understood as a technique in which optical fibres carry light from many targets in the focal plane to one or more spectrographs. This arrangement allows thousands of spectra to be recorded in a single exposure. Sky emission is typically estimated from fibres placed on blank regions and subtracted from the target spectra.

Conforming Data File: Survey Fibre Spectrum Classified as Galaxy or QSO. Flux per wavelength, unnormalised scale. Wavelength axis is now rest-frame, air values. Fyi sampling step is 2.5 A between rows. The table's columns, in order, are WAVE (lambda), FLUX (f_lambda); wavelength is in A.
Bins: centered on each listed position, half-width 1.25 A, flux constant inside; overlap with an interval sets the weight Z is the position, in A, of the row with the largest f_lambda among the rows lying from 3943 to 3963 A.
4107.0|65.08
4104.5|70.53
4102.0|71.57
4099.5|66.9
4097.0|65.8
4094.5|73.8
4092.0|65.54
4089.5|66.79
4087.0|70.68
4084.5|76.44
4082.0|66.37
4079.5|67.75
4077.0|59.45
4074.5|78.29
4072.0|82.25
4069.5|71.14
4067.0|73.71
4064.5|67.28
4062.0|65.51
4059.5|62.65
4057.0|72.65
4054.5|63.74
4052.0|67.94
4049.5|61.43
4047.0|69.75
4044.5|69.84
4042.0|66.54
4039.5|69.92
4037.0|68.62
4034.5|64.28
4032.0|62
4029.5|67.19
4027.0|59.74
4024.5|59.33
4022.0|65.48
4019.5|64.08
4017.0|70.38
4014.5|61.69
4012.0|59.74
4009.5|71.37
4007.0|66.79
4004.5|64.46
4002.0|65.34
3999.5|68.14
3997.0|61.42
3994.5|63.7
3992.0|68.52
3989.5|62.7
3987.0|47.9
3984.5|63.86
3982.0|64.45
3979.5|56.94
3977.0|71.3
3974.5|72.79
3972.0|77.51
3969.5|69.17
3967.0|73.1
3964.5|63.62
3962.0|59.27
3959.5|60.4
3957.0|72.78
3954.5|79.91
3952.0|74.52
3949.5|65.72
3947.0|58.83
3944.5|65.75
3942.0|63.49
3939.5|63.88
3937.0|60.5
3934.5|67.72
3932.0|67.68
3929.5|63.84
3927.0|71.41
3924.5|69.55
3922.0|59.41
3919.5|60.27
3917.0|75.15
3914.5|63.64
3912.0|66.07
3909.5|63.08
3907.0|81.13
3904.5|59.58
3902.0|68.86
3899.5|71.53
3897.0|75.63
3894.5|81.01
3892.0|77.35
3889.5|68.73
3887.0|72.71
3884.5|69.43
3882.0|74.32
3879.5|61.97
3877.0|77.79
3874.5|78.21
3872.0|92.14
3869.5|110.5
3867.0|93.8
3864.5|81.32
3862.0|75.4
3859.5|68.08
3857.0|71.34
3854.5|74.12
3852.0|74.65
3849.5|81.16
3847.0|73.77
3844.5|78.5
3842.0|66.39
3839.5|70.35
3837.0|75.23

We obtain 3954.5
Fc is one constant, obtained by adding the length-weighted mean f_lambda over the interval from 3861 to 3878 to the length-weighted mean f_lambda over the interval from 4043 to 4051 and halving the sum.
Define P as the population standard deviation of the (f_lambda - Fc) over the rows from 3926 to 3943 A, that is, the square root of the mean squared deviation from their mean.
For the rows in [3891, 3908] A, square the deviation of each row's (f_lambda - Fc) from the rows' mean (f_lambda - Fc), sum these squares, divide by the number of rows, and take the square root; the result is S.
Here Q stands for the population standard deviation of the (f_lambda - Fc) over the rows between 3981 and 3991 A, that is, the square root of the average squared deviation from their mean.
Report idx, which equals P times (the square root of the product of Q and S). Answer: 23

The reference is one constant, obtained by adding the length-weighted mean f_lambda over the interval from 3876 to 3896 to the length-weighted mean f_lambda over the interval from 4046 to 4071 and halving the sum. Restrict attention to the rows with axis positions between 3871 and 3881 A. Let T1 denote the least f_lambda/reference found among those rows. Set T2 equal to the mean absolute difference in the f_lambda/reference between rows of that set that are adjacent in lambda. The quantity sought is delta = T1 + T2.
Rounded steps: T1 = 0.88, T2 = 0.143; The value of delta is 1.02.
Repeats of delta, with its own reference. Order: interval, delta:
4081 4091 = 1.04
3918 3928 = 0.91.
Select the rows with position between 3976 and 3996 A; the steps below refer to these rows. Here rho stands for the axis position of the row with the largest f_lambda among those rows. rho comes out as 3977.0 A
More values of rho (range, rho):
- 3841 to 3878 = 3869.5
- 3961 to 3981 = 3972.0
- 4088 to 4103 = 4094.5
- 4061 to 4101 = 4072.0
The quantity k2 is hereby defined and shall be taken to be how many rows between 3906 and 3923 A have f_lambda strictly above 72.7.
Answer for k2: 2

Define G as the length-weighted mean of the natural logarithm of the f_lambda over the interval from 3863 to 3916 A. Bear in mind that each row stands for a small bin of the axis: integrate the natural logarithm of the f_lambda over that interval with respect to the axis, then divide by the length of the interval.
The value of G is 4.32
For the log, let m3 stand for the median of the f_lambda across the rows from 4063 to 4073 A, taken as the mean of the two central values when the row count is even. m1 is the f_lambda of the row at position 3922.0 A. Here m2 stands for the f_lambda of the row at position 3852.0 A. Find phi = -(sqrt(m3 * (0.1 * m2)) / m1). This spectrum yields -0.39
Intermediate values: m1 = 59.41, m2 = 74.65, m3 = 72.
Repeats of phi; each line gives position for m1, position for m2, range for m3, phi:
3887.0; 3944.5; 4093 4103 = -0.29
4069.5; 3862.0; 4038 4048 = -0.32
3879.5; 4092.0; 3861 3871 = -0.39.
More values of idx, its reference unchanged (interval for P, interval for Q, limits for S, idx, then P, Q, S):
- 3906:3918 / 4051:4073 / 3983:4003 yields 42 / 7.1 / 5.7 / 6.1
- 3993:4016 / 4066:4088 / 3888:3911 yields 23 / 3.4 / 6.5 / 7.2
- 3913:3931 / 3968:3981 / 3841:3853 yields 32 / 5.5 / 6.9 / 5.0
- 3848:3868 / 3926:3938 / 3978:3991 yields 36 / 7.5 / 3.7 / 6.2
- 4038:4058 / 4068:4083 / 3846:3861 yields 19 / 3.4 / 7.6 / 4.0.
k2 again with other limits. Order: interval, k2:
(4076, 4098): 2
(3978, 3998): 0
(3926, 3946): 0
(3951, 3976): 6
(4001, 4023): 0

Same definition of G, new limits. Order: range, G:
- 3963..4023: 4.18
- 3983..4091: 4.19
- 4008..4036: 4.16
